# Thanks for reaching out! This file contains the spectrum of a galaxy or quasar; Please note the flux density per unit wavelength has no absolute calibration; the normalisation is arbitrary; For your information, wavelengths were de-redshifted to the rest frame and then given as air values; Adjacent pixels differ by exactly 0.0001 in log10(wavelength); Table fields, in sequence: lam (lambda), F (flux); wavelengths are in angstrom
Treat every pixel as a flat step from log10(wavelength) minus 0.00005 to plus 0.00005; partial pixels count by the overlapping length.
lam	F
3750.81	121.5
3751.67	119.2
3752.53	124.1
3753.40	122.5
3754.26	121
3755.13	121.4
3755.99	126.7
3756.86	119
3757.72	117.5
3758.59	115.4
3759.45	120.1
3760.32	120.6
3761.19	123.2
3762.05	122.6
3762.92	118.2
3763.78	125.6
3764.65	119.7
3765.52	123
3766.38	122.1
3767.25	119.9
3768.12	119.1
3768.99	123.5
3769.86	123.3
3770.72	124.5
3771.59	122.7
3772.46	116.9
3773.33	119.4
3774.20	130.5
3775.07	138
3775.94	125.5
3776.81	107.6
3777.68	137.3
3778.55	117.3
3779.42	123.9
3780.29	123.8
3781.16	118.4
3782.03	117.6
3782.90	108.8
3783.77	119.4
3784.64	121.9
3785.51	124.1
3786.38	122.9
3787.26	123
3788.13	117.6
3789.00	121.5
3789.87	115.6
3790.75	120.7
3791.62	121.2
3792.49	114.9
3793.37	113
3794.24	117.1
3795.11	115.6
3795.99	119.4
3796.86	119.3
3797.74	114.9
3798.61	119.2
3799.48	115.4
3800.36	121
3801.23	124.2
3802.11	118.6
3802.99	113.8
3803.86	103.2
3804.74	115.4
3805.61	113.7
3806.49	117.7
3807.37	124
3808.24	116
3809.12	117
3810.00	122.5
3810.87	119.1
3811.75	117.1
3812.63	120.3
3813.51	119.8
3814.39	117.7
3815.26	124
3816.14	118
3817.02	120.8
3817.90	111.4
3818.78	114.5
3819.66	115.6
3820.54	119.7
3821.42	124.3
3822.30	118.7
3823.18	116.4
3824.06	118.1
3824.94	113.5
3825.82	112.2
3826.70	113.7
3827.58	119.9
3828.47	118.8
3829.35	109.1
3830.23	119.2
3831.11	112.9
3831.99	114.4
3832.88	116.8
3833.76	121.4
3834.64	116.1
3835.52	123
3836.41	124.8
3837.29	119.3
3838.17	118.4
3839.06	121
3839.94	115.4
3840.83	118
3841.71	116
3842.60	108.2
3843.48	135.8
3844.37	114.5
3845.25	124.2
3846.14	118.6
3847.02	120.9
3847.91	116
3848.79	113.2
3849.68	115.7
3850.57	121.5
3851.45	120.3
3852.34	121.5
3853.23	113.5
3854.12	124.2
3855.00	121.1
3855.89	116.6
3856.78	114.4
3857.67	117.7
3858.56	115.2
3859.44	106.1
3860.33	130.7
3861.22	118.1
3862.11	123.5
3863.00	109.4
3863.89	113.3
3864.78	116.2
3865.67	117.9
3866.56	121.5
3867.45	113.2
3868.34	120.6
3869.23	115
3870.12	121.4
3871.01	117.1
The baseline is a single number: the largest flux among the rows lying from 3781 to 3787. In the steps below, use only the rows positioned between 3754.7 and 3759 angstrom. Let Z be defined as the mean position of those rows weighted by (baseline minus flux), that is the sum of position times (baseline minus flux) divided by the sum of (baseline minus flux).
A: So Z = 3757.8 angstrom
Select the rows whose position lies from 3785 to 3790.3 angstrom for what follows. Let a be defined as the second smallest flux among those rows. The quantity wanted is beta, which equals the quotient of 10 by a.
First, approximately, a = 117.6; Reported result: 0.085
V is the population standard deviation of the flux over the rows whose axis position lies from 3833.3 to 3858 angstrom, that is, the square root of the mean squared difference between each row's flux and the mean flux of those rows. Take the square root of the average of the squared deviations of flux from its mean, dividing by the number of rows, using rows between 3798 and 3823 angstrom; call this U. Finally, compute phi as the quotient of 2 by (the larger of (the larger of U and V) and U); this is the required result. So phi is 0.400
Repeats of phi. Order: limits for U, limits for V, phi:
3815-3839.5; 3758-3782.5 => 0.337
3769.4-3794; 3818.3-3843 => 0.300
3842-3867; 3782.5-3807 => 0.324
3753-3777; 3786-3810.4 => 0.389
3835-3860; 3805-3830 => 0.362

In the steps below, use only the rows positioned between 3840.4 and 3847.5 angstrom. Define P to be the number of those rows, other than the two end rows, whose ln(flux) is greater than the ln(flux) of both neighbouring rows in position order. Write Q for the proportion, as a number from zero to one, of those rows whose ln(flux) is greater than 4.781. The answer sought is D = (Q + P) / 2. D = 1.19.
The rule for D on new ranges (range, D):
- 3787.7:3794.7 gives 1.19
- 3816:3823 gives 1.19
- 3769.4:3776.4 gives 1.44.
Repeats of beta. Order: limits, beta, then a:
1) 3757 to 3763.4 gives 0.085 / 117.5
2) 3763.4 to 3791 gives 0.092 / 108.8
